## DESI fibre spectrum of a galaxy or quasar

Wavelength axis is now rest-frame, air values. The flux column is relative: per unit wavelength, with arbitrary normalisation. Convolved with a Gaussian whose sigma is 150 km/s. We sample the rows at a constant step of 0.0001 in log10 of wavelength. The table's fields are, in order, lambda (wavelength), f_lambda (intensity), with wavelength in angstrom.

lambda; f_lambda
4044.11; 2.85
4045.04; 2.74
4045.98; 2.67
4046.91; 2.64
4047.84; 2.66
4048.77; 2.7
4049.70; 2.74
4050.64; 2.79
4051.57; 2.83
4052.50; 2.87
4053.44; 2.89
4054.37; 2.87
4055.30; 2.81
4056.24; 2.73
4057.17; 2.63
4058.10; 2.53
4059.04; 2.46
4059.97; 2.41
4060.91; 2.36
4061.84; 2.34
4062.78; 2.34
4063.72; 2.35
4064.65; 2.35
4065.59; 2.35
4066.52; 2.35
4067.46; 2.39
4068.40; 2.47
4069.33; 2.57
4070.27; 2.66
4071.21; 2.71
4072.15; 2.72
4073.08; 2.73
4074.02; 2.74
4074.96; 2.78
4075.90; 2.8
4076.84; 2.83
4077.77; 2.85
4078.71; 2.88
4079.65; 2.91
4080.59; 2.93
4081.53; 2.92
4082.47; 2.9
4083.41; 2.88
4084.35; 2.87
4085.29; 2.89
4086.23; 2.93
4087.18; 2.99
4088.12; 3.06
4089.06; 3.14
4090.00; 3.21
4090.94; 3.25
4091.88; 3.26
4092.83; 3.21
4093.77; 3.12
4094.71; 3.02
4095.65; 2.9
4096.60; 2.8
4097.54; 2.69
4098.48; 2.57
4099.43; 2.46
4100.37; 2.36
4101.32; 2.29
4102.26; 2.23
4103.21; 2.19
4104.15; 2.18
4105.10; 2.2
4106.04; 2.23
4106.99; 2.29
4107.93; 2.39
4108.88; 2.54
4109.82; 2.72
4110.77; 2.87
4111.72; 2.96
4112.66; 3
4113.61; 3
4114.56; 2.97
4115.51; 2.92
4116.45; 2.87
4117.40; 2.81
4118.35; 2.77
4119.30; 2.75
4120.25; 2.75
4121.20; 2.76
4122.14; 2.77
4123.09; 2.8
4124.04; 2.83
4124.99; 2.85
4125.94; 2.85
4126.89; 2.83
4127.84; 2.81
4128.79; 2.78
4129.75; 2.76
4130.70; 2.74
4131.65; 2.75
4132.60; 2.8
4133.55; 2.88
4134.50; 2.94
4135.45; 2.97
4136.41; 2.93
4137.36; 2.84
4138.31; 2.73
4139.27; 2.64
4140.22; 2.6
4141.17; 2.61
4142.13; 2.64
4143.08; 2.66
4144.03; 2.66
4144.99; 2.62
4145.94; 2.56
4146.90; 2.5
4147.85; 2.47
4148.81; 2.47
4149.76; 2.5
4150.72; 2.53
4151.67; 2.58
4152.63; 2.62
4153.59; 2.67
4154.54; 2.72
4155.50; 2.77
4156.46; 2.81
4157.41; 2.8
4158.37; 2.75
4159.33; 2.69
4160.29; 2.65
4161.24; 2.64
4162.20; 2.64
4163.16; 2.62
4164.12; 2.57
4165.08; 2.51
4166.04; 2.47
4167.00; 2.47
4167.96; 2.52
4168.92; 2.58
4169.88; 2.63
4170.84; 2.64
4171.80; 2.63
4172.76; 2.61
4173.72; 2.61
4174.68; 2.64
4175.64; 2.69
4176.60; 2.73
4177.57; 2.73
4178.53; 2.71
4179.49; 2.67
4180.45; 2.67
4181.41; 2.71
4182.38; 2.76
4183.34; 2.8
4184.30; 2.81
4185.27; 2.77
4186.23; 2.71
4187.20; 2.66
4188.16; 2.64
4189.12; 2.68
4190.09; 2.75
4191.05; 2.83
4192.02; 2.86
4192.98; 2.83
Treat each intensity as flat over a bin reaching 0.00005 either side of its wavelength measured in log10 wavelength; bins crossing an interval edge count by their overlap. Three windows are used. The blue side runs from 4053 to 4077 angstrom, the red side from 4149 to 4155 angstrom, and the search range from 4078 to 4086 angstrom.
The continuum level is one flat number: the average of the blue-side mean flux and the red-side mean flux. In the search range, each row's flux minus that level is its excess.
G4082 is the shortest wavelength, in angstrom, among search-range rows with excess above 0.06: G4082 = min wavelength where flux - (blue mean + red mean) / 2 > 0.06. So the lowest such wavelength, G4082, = 4078.71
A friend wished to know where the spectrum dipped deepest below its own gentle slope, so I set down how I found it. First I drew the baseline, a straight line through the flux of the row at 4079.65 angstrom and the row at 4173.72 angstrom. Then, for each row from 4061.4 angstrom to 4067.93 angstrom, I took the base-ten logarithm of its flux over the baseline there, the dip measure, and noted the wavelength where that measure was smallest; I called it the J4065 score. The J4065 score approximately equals 4061.84 angstrom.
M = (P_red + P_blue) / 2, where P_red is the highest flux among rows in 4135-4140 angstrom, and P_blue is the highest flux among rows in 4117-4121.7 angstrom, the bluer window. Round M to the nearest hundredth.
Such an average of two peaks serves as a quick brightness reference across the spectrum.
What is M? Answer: 2.89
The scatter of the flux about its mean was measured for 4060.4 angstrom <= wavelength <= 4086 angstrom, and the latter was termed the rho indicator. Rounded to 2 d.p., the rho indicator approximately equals 0.23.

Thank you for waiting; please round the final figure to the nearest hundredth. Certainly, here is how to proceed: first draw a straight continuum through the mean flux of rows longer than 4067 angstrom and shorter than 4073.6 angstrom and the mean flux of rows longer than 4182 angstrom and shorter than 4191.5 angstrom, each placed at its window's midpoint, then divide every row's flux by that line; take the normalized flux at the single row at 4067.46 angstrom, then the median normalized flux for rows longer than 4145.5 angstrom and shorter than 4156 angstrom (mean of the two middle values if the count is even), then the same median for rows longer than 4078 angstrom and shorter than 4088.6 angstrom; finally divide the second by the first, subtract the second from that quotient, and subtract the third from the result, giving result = -1.03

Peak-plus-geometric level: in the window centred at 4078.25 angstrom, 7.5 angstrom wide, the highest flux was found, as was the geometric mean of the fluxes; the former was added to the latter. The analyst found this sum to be 5.79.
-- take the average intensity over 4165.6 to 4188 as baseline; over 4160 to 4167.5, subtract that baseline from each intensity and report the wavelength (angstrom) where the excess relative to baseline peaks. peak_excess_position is 4160.29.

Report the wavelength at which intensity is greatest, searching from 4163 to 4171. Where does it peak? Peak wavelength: 4170.84 angstrom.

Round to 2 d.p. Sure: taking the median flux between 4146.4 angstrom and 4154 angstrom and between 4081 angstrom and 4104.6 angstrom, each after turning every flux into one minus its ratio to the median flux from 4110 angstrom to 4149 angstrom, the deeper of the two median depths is 0.10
